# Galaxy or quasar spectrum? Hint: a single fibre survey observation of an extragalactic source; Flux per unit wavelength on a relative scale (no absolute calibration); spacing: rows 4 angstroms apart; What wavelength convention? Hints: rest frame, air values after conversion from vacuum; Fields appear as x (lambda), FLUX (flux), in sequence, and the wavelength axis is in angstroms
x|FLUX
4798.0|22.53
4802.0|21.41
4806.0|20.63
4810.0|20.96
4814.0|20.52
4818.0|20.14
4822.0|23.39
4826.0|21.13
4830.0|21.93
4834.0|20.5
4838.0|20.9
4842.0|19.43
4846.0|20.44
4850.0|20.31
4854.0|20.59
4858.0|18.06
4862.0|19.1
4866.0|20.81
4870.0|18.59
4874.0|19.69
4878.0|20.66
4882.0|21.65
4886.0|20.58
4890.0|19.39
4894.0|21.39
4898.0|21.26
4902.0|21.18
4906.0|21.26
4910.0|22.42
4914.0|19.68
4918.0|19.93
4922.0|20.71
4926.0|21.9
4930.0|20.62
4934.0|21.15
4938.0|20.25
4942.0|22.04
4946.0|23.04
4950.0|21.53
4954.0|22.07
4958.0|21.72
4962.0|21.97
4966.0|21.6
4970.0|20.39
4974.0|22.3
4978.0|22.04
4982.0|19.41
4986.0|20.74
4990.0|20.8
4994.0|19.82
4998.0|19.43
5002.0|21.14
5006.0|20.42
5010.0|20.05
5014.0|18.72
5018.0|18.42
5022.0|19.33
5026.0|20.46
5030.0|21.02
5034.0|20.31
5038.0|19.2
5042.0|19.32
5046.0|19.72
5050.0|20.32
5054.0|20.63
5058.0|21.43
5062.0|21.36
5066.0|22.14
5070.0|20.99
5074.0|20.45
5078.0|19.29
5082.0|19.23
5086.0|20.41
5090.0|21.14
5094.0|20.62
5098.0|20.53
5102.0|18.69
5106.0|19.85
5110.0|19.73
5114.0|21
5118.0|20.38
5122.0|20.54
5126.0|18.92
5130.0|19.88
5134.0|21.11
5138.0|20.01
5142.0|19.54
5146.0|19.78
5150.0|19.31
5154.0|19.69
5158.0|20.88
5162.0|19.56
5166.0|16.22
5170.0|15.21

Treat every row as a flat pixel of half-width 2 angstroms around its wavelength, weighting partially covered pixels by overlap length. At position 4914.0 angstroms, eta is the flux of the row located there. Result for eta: 19.68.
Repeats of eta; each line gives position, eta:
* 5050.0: 20.32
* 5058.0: 21.43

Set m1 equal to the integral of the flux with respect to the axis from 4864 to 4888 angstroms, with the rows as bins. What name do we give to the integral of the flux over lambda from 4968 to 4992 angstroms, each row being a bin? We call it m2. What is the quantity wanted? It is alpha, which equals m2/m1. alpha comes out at 1.03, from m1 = 488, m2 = 503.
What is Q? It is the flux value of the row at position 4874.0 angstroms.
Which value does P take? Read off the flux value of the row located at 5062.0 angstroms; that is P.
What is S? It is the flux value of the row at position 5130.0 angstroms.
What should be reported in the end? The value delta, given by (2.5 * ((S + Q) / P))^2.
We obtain 21.4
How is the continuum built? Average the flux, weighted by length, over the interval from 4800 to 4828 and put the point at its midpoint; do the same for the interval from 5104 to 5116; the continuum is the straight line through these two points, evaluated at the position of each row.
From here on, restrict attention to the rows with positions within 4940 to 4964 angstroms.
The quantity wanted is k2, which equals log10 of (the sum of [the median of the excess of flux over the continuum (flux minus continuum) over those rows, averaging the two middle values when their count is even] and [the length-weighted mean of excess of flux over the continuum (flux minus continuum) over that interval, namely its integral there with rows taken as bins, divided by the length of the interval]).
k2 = 0.4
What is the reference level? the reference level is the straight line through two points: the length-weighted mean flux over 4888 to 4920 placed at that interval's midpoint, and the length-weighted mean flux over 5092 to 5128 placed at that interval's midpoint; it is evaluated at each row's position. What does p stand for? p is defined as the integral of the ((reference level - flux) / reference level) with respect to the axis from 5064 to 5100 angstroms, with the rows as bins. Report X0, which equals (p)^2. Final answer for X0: 0.50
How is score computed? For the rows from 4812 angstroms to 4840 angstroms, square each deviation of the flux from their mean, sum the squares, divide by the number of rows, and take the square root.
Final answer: 1.03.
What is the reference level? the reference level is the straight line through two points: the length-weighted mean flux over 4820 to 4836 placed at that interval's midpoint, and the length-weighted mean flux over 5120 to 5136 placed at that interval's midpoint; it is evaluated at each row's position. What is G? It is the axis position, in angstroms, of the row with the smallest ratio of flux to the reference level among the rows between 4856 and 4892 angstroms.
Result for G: 4858.0 angstroms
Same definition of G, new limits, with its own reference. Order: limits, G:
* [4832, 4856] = 4842.0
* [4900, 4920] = 4914.0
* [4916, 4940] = 4918.0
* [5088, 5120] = 5102.0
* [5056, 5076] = 5074.0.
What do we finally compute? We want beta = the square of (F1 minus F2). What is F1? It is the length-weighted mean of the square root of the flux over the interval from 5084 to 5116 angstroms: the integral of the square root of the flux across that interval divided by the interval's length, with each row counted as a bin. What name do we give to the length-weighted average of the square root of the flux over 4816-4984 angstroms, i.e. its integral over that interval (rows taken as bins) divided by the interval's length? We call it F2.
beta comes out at 0.005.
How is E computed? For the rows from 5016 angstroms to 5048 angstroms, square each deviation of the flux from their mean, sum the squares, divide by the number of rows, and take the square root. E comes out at 0.78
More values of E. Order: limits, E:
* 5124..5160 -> 0.66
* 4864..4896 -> 0.97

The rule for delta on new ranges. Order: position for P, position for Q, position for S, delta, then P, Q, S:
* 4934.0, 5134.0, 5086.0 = 24.1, 21.15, 21.11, 20.41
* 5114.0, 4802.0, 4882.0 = 26.3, 21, 21.41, 21.65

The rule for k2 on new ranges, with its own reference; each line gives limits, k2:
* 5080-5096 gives -0.5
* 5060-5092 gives -0.1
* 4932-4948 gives 0.2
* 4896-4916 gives -0.2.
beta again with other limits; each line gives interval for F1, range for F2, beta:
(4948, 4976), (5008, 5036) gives 0.044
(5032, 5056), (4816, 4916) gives 0.005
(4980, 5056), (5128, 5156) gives 0.000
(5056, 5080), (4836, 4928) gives 0.003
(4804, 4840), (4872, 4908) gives 0.001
